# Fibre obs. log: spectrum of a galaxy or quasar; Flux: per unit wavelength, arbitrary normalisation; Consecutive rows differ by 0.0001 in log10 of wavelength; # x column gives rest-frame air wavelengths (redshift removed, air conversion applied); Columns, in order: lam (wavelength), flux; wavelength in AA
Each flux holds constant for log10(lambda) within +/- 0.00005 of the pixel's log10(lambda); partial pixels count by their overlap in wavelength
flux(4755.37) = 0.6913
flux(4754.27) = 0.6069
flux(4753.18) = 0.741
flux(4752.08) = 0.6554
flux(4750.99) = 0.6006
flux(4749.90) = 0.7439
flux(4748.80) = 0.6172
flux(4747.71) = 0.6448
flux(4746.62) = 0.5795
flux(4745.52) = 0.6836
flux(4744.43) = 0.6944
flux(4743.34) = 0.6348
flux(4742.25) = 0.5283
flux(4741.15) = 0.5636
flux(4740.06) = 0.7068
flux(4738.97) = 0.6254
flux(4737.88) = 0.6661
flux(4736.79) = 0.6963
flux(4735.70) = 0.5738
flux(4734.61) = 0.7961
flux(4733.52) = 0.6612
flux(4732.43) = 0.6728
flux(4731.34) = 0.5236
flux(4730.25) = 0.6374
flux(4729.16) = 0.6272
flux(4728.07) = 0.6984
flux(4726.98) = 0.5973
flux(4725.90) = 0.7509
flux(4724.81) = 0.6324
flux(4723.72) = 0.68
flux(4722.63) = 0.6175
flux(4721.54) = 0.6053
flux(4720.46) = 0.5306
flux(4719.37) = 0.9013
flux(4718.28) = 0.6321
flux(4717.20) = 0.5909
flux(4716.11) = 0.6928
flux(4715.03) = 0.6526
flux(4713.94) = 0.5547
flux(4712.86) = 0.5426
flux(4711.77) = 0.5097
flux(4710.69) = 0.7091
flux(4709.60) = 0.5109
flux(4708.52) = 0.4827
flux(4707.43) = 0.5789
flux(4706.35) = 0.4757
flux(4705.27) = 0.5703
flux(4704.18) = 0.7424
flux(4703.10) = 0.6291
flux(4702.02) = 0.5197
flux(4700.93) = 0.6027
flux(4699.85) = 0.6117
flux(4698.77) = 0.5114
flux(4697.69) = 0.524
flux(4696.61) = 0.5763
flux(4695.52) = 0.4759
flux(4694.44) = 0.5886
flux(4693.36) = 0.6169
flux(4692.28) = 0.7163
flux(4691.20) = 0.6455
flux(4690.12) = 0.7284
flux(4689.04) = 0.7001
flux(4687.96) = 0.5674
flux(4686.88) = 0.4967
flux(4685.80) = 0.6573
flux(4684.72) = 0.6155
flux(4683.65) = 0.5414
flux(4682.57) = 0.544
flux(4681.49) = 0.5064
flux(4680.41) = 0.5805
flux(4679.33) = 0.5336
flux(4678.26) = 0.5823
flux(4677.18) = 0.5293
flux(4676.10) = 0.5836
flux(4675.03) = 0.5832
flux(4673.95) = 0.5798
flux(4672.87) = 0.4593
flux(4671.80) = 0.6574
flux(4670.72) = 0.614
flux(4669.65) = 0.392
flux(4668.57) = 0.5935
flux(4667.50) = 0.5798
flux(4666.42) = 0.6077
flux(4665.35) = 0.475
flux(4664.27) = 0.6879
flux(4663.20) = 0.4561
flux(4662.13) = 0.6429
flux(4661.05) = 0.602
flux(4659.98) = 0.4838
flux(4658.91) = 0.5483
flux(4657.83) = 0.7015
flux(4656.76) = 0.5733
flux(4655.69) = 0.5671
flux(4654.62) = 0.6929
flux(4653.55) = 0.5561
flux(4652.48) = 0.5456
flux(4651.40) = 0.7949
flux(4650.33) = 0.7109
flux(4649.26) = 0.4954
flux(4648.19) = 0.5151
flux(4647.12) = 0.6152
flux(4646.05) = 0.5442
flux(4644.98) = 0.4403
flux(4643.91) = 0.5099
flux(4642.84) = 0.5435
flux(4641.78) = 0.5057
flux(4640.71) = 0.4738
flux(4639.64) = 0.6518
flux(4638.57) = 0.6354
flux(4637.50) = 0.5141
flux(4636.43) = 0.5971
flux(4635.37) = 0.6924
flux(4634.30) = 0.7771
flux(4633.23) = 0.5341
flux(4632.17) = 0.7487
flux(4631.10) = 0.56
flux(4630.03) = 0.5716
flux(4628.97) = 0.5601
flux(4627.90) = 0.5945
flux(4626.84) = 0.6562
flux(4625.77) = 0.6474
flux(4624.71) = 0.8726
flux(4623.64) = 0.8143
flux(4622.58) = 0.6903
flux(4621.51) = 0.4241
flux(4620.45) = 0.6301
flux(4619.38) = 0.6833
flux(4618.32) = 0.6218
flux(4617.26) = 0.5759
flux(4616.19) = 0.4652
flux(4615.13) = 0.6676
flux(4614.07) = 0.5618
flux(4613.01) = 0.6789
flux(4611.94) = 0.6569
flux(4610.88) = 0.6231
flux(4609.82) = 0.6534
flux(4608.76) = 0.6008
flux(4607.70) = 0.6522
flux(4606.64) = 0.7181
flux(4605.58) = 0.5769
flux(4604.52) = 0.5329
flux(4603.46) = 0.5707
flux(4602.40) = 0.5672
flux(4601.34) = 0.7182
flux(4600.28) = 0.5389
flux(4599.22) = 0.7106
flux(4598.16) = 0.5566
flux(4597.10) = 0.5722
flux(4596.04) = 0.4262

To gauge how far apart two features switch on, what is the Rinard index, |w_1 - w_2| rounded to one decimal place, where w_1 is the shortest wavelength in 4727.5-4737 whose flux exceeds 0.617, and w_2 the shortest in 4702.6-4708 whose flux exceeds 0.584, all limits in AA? 25.0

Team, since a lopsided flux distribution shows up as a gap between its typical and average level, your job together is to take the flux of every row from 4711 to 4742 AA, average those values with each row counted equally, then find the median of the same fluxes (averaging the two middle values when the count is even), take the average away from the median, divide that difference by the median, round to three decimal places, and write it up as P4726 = -0.013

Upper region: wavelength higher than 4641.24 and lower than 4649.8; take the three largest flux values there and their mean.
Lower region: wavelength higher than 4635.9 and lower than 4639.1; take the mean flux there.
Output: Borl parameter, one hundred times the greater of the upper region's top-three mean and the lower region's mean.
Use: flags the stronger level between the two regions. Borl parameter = 58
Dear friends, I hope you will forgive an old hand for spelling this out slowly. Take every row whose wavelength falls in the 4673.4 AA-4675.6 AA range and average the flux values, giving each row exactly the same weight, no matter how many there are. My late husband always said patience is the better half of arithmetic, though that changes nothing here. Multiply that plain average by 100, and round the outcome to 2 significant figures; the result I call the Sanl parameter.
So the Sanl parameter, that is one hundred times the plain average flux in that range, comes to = 58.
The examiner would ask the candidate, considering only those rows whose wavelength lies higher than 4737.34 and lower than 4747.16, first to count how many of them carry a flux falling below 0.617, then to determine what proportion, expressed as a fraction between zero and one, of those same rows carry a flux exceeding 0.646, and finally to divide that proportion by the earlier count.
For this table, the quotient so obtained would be 0.15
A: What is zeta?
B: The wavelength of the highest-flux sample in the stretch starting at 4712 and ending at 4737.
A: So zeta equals 4719.37 AA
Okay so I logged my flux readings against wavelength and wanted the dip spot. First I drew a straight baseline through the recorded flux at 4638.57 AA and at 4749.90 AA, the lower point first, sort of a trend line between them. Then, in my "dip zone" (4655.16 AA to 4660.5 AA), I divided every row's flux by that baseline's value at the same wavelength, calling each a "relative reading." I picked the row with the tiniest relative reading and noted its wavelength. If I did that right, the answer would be 4659.98 AA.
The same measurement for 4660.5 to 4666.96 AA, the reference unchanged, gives 4663.20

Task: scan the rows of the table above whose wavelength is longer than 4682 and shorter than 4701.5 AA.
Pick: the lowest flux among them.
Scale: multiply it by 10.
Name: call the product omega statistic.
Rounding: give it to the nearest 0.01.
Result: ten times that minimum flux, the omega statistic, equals 4.76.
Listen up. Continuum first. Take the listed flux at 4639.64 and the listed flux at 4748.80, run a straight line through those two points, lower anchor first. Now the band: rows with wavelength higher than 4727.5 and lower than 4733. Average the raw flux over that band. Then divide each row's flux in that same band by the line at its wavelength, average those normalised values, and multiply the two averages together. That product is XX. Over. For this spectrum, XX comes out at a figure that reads 0.64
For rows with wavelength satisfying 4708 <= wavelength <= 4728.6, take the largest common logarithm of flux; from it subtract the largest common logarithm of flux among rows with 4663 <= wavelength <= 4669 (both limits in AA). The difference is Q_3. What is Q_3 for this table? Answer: 0.12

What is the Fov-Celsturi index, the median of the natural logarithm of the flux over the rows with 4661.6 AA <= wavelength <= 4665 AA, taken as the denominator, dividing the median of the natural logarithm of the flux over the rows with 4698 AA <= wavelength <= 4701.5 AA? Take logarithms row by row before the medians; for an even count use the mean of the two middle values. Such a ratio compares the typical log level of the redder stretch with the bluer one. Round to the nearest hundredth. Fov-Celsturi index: 1.15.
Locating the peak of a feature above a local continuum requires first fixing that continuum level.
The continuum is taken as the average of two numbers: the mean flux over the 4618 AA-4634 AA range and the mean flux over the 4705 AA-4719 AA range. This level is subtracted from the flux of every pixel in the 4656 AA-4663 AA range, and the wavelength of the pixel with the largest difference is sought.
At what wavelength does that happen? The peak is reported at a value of 4657.83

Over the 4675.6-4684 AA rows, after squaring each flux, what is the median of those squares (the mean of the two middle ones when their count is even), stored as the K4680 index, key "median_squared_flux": 0.29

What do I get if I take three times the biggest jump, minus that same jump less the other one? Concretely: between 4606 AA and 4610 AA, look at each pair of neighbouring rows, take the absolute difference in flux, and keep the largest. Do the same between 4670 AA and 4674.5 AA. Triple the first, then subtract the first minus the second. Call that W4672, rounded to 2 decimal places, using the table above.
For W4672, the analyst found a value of 0.33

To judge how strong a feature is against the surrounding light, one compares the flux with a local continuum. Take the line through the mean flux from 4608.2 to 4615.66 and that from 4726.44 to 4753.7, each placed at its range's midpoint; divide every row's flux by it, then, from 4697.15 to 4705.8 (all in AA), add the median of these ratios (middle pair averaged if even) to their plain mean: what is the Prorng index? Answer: 1.827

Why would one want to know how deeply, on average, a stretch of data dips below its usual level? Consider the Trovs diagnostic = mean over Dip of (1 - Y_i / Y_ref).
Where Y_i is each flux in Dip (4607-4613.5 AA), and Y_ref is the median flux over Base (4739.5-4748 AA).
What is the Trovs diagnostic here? -0.01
